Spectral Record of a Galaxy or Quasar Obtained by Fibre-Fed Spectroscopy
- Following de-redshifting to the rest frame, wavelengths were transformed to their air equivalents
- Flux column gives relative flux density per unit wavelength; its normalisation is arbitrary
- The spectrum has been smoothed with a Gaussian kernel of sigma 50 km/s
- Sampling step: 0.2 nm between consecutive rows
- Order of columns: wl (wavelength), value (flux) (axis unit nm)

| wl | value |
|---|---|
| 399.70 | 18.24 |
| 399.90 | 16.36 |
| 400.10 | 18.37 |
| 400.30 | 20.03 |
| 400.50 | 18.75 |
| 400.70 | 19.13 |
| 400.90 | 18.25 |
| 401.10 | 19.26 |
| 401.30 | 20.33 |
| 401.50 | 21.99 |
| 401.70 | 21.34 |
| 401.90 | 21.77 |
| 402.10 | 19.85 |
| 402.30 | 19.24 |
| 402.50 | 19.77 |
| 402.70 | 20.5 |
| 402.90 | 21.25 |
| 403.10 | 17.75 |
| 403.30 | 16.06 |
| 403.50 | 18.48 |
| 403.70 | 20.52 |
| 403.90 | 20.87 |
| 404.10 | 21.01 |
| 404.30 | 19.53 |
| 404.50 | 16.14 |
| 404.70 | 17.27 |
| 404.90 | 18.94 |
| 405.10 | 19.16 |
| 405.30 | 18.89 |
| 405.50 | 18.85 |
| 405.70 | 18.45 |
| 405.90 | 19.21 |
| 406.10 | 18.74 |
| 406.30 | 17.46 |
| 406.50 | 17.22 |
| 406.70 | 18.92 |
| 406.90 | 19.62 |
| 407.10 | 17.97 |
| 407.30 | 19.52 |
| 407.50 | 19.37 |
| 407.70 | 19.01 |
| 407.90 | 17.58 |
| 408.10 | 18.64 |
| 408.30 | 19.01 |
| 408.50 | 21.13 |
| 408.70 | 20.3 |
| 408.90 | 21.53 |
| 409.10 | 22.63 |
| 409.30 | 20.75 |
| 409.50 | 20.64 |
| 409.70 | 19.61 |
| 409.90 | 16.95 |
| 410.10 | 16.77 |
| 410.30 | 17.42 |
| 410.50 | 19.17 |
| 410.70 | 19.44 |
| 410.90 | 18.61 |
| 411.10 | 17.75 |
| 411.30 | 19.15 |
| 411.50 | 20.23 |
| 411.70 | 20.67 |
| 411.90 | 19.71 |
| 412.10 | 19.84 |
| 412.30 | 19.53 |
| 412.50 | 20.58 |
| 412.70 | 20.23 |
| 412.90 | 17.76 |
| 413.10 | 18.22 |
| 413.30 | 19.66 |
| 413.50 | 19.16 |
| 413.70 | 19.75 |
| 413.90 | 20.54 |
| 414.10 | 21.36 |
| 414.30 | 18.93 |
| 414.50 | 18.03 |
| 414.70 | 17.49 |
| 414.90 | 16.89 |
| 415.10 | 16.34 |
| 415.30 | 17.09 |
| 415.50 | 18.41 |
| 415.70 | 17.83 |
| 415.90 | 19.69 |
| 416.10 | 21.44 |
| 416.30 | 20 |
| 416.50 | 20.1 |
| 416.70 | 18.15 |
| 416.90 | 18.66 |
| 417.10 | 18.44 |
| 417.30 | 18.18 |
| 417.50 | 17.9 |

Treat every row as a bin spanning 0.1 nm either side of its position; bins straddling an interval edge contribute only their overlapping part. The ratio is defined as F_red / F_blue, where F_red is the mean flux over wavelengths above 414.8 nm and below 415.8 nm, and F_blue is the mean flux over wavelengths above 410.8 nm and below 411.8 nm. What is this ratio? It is 0.90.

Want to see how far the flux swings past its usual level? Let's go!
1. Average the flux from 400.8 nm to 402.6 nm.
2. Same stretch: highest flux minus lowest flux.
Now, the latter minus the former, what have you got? -16.5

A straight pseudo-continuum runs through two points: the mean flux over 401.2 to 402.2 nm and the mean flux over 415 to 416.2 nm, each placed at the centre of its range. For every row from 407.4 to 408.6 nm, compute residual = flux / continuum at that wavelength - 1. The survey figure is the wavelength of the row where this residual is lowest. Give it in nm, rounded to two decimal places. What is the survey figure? 407.90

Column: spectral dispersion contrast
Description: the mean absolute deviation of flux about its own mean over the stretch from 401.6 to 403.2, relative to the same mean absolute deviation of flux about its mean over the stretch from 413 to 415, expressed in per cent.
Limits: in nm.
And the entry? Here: 95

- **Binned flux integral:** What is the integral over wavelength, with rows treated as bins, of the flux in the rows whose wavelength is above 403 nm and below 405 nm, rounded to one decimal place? 37.3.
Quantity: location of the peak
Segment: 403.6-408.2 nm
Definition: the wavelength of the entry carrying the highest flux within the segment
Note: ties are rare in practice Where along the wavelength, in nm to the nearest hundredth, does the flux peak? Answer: 404.10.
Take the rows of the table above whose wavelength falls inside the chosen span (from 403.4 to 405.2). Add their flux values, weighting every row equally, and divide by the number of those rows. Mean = 19.1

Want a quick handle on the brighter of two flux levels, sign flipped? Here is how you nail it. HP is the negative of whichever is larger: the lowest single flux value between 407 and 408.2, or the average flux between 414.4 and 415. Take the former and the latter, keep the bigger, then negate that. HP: -17.6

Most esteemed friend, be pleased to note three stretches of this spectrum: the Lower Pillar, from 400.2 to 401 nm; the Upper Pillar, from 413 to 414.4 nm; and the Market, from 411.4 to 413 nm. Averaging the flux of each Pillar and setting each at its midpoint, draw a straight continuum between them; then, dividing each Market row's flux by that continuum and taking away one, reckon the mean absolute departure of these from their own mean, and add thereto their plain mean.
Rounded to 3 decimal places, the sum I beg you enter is 0.043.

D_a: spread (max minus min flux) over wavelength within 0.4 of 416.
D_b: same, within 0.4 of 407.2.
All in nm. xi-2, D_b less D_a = -2.0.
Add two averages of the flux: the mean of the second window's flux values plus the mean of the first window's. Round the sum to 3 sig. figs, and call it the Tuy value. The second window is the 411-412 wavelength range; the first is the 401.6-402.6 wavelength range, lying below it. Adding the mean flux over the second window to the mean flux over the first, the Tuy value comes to 39.9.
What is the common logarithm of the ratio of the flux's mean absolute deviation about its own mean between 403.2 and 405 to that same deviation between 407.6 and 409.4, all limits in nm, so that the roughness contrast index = 0.07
